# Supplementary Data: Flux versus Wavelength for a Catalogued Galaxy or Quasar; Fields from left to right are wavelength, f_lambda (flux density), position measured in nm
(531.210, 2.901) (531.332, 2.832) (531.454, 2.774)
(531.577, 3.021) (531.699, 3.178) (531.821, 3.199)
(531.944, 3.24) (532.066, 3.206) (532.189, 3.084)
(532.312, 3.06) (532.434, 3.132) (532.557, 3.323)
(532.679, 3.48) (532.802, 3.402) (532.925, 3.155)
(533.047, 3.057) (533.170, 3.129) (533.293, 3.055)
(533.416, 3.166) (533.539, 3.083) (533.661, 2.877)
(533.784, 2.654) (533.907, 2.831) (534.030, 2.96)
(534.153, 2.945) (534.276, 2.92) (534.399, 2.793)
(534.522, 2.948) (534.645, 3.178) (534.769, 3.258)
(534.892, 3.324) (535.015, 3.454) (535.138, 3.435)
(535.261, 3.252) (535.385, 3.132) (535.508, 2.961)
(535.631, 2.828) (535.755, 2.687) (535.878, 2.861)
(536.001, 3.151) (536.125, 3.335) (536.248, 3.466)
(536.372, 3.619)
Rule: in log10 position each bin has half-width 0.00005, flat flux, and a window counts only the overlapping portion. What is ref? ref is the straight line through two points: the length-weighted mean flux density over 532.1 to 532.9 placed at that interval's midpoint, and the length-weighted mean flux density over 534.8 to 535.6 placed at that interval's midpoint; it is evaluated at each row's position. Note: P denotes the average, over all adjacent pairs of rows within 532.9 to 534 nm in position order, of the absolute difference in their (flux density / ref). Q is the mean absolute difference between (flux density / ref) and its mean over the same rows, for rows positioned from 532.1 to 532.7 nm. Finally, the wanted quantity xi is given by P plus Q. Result 0.086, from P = 0.0403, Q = 0.0458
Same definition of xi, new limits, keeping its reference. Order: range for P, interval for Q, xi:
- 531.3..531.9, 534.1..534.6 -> 0.054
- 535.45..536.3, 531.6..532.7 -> 0.082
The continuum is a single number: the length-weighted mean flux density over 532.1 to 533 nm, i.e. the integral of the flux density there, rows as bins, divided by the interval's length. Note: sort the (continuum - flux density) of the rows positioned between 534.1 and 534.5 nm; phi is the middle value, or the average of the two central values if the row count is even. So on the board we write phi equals 0.31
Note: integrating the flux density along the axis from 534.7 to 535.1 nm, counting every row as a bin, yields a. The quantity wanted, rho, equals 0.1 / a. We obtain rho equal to 0.075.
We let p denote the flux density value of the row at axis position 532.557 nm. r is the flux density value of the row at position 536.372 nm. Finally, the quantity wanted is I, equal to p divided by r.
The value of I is 0.92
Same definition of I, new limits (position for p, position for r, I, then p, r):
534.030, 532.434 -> 0.95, 2.96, 3.132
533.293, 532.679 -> 0.88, 3.055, 3.48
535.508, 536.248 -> 0.85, 2.961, 3.466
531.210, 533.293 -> 0.95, 2.901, 3.055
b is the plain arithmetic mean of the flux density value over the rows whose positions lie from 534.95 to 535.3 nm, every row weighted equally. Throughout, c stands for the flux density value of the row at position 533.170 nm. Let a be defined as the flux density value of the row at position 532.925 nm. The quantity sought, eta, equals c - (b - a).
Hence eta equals 2.90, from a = 3.155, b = 3.38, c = 3.129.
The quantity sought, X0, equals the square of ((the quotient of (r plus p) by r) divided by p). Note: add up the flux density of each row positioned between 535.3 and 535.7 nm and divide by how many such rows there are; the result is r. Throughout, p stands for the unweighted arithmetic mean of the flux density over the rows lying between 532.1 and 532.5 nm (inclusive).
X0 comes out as 0.435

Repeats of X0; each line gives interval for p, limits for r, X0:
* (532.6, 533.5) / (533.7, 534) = 0.458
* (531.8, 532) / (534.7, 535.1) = 0.372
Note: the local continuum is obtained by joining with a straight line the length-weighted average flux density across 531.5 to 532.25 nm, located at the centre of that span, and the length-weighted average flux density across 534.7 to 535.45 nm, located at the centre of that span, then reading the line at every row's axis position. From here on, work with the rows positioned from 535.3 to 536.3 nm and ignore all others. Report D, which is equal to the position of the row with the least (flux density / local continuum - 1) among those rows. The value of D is 535.755 nm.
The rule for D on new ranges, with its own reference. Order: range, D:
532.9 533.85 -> 533.784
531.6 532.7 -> 532.312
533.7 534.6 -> 533.784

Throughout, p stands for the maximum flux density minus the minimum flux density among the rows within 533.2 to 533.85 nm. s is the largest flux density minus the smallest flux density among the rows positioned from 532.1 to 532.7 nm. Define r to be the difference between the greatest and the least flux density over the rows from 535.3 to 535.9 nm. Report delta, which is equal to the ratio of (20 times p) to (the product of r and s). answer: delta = 55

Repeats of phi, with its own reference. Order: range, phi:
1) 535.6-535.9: 0.40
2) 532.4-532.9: -0.13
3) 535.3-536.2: 0.27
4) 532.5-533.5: 0.07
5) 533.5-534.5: 0.33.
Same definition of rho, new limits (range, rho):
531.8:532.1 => 0.104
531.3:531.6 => 0.117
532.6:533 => 0.075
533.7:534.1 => 0.089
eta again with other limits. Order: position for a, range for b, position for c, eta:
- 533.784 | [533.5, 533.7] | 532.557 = 3.00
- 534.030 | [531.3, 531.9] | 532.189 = 3.04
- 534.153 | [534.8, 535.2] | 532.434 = 2.67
